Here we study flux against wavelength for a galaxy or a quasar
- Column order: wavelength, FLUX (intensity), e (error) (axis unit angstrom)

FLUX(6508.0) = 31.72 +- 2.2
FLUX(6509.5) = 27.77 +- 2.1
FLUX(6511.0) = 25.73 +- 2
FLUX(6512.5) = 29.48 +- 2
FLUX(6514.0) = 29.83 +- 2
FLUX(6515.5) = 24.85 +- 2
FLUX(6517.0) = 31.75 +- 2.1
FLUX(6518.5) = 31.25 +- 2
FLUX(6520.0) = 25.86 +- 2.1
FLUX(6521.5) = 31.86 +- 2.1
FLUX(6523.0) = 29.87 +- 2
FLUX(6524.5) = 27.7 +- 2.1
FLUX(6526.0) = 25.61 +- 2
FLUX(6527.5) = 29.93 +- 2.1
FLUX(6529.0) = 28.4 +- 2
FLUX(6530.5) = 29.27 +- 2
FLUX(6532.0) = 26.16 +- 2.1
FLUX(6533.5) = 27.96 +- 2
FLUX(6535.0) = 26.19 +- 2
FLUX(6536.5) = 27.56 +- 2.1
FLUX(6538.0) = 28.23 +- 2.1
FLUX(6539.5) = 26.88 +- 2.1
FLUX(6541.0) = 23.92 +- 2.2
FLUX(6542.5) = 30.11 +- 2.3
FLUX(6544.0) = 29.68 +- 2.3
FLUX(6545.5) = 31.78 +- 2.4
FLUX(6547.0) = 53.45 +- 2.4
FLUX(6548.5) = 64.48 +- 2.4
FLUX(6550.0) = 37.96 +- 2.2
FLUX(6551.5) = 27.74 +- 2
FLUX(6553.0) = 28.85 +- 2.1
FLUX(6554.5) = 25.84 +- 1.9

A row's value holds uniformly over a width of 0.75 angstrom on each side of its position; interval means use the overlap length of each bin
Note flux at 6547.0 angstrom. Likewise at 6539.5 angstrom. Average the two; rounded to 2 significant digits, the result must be 40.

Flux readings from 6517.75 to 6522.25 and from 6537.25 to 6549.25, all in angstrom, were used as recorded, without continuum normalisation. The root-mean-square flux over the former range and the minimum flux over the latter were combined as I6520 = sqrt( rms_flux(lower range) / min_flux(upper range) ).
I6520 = 1.12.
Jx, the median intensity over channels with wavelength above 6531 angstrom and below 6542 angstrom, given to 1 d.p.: 26.9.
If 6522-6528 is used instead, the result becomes 28.8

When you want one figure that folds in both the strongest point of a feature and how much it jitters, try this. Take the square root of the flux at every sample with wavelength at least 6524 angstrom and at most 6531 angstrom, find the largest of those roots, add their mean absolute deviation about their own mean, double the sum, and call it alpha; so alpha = 11.2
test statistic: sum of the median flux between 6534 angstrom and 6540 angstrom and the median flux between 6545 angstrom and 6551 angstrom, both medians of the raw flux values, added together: 73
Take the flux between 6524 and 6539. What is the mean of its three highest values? 29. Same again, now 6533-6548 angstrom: 38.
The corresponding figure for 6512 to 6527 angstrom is 32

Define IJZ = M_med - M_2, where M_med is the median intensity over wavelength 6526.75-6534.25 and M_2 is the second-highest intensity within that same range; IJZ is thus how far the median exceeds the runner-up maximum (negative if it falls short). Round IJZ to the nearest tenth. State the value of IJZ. -0.9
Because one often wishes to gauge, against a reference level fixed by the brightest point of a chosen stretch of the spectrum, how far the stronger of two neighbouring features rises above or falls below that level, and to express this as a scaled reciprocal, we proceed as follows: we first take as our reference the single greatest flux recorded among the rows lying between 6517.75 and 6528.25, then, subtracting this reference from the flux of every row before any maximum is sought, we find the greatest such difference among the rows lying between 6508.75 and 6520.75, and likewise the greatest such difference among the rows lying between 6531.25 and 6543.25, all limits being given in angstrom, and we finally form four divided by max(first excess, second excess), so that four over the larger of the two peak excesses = -36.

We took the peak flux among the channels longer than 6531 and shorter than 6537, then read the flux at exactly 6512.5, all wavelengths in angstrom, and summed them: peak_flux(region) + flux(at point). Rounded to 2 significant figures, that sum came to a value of 57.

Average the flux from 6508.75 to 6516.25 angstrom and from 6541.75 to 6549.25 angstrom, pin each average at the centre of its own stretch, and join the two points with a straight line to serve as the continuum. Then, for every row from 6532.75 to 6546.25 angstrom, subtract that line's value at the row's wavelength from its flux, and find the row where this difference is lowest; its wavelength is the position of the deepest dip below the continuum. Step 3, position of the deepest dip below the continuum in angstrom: 6541.0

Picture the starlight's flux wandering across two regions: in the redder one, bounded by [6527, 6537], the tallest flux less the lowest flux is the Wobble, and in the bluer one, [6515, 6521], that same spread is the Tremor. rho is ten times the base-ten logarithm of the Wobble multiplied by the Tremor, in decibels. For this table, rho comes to 14.2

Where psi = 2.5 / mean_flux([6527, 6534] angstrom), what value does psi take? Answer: 0.088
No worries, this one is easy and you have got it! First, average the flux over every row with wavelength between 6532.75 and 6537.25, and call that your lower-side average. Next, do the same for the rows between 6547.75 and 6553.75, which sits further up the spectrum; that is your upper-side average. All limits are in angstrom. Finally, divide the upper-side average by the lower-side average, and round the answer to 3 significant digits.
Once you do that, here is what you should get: 1.46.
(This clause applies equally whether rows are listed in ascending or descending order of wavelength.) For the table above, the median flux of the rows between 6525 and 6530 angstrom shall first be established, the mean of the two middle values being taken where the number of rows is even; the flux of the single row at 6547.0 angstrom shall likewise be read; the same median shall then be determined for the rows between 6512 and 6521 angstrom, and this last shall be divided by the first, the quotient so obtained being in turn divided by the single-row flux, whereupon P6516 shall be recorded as 0.020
